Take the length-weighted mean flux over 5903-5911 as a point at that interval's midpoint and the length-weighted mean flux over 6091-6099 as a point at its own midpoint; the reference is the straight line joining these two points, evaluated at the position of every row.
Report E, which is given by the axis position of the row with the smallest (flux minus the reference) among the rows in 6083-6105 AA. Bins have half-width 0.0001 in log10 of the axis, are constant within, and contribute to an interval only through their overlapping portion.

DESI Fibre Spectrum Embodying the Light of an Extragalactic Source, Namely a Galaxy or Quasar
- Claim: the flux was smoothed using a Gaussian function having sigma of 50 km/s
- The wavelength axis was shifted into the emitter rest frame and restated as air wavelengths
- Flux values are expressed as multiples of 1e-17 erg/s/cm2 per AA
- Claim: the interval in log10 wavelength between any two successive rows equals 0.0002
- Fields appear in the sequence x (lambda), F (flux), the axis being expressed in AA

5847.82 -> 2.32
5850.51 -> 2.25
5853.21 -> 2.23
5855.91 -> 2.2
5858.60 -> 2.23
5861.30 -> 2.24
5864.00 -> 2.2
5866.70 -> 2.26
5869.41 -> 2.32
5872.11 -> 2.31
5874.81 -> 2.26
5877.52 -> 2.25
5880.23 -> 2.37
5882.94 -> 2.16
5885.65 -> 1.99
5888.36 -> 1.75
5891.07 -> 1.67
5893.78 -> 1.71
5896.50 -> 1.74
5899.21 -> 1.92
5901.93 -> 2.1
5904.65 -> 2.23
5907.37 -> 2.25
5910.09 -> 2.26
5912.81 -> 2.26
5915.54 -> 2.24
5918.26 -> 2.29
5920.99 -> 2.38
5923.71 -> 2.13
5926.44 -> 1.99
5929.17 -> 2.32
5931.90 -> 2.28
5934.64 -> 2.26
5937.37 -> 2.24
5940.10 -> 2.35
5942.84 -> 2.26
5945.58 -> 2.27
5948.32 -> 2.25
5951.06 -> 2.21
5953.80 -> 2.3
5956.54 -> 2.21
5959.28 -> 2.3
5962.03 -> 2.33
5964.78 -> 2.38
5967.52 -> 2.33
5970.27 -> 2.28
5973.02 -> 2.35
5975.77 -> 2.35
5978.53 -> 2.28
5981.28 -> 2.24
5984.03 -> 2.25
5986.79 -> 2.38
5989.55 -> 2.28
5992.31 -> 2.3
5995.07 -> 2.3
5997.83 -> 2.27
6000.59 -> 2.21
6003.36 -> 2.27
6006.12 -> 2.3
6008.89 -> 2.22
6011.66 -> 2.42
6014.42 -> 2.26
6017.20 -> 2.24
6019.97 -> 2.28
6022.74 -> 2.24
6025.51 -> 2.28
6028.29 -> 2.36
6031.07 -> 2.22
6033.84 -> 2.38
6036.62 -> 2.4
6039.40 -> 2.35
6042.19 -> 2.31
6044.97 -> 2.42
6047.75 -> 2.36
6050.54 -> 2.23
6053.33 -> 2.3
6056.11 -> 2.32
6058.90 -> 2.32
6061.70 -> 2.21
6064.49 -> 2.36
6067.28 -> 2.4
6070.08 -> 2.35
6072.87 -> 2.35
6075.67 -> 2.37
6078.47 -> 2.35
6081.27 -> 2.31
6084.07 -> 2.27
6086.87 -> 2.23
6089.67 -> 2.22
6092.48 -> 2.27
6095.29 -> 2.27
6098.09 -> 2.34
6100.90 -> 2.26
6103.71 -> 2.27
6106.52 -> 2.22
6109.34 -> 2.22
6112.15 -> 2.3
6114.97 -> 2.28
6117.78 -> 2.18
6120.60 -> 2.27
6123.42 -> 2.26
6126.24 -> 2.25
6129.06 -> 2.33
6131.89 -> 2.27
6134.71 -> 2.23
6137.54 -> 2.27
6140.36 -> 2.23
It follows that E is 6089.67 AA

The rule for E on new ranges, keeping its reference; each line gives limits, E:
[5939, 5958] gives 5956.54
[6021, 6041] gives 6031.07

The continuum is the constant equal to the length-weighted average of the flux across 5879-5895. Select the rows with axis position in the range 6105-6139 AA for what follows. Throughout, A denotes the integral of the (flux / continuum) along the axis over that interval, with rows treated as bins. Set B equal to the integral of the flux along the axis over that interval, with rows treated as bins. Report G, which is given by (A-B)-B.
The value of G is -113.9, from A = 39.5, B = 76.7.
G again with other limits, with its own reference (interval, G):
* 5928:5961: -111.3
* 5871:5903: -95.8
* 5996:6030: -115.0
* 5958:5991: -113.3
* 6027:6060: -114.2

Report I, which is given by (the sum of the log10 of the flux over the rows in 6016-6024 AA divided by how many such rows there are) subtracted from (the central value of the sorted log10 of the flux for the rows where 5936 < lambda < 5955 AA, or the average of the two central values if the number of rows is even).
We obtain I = 0.001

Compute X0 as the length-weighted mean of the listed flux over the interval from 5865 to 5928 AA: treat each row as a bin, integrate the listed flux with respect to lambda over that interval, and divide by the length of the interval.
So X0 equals 2.12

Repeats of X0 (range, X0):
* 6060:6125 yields 2.29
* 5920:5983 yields 2.27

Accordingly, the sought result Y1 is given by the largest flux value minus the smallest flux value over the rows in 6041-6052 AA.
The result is 0.19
